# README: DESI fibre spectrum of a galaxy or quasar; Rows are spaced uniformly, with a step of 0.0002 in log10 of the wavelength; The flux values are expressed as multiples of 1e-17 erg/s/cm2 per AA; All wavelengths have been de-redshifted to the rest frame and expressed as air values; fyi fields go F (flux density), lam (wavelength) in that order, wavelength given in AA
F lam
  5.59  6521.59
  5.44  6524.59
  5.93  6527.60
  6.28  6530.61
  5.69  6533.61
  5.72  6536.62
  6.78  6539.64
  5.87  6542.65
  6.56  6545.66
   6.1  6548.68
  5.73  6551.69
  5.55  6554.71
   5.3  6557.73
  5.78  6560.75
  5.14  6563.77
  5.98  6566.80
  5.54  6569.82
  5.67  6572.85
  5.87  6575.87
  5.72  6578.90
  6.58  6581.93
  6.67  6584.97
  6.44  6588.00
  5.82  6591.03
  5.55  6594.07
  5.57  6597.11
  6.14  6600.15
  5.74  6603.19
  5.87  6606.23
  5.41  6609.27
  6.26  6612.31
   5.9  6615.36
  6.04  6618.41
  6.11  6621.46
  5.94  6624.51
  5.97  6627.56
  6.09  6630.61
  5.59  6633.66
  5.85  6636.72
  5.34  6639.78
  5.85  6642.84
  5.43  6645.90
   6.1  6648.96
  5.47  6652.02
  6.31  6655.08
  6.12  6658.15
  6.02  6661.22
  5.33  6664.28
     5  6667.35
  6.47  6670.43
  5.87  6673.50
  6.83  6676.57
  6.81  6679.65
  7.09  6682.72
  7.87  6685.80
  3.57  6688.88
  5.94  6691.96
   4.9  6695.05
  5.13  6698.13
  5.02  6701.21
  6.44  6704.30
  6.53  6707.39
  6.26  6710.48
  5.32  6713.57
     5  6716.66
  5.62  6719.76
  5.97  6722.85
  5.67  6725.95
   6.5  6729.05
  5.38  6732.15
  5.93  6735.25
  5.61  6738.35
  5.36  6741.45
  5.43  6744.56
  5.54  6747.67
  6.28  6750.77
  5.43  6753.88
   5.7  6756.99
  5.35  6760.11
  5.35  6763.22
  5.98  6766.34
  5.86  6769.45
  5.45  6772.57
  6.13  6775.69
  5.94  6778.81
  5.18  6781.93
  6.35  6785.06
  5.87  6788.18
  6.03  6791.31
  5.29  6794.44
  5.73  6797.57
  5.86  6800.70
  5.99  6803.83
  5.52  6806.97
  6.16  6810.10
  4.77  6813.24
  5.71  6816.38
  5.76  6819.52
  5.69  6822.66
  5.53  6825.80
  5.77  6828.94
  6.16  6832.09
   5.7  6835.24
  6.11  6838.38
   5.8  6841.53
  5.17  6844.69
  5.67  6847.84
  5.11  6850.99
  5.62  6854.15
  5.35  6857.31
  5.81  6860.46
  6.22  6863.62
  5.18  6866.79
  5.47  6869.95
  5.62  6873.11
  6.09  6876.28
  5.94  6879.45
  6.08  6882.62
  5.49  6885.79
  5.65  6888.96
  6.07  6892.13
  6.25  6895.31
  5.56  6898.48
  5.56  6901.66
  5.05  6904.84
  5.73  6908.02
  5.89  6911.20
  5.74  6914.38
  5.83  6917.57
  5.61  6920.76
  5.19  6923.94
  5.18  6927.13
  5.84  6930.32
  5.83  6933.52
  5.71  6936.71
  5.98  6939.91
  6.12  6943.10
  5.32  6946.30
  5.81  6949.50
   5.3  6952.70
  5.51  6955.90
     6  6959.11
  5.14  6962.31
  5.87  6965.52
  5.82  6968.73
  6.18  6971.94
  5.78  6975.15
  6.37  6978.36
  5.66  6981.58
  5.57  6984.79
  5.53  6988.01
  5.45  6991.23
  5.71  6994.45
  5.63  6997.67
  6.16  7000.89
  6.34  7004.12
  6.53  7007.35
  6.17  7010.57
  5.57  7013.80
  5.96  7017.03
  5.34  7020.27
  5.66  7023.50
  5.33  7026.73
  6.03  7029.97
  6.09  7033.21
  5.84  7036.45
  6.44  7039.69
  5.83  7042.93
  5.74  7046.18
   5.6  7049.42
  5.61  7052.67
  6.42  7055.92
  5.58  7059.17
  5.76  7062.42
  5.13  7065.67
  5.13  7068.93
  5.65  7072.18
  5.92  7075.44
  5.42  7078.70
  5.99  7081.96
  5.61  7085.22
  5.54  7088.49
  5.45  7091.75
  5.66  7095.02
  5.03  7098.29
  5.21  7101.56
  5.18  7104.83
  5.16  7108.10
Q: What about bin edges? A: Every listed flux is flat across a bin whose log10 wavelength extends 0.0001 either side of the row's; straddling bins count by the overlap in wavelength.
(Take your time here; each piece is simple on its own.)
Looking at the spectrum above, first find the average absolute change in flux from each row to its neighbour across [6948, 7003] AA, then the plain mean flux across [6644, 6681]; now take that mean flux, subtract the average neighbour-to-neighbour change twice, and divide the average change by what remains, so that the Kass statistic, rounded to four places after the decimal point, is 0.0716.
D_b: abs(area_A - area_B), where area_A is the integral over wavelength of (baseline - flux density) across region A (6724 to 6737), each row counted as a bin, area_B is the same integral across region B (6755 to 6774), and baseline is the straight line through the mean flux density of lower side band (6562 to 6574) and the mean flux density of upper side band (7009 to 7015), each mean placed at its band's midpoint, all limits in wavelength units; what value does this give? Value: 4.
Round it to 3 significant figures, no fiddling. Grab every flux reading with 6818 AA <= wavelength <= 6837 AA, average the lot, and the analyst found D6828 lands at 5.77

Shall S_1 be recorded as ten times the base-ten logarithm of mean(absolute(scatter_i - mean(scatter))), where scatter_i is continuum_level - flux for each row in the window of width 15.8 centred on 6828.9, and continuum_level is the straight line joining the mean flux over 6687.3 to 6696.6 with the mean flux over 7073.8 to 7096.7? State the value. -8.1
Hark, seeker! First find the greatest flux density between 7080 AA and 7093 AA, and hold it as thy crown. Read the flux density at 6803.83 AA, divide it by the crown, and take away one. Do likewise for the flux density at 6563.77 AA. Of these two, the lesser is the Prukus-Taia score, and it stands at -0.142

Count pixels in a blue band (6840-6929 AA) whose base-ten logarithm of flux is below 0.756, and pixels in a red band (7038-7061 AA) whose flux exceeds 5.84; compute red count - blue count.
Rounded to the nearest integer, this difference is -14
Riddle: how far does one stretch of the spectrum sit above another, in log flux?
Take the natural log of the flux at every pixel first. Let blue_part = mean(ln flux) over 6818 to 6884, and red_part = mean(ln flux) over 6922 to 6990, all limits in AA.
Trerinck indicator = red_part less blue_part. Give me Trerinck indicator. -0.001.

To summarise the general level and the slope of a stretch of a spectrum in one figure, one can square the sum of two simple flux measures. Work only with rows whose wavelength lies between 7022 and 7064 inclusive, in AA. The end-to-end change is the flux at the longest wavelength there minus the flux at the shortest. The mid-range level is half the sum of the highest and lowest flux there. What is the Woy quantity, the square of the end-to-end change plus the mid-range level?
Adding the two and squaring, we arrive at 35.8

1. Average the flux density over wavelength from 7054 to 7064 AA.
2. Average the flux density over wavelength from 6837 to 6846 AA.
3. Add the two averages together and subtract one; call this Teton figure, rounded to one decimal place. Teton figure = 10.6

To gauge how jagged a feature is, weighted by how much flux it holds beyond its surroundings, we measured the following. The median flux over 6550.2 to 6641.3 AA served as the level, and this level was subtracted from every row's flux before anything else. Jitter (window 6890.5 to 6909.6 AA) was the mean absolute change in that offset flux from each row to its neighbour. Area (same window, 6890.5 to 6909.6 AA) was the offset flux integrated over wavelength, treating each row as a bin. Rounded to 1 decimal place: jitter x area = -1.0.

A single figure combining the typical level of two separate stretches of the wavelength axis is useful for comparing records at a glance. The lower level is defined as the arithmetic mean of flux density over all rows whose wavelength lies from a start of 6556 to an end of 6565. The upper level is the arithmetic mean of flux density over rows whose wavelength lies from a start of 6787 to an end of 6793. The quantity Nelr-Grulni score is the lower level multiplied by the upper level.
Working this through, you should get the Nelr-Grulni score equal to 32.2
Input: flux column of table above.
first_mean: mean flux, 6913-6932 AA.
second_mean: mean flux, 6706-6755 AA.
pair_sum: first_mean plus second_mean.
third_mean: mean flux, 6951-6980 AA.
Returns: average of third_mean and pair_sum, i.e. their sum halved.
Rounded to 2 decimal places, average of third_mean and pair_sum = 8.54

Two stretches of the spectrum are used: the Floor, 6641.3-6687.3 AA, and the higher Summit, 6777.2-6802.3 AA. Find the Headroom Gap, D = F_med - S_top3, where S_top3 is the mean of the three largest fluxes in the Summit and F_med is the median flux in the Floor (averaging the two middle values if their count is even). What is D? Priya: -0.01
